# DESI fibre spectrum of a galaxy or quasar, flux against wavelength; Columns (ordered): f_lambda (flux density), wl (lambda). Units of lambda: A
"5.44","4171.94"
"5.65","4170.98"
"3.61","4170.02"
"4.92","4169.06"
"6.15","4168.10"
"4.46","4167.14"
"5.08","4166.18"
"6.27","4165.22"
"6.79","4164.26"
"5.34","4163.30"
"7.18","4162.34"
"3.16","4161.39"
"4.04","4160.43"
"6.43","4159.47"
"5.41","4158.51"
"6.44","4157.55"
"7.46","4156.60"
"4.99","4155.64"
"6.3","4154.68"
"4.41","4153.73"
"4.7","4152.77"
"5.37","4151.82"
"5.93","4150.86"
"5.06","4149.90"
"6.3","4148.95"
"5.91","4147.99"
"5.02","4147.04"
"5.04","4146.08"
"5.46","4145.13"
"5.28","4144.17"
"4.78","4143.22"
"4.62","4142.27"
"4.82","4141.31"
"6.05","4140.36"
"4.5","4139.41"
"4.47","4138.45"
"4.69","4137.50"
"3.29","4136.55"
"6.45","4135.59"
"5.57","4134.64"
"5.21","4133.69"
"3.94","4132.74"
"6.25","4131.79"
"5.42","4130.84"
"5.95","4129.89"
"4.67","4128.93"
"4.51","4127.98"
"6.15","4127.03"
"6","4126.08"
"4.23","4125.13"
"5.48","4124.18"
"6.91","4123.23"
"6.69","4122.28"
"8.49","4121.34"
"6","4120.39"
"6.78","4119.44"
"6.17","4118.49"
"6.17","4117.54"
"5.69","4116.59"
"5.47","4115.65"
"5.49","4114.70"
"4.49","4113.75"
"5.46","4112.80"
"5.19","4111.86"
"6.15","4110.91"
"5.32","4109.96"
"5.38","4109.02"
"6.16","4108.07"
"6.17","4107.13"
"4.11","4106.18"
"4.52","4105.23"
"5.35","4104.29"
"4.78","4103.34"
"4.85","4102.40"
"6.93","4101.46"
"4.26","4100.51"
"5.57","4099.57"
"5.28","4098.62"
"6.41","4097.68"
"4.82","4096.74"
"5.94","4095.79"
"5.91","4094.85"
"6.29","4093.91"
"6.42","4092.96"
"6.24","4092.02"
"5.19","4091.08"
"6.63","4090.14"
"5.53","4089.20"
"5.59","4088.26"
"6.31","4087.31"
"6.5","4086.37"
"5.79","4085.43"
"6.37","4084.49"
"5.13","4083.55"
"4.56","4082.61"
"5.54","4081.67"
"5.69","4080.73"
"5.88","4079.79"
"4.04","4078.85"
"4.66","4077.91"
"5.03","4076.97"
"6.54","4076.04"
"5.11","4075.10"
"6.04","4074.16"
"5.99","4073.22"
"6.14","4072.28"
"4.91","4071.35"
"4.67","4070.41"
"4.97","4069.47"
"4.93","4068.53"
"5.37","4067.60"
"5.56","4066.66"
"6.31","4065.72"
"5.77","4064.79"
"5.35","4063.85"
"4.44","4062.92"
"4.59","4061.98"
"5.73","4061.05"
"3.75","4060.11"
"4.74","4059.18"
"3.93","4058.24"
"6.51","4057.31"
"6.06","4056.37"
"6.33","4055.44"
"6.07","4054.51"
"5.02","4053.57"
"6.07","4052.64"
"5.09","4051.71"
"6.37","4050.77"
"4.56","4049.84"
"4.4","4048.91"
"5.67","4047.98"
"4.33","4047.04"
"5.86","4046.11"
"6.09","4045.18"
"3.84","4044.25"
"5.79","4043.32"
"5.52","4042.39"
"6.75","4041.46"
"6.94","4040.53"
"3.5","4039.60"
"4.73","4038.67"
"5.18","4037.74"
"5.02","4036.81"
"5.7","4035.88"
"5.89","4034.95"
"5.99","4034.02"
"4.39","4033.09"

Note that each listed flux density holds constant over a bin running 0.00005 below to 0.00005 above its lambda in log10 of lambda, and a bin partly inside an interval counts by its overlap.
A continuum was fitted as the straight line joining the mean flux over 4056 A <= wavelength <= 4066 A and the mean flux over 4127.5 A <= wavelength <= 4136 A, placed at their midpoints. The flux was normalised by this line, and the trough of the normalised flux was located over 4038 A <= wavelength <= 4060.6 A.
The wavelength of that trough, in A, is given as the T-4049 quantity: 4039.60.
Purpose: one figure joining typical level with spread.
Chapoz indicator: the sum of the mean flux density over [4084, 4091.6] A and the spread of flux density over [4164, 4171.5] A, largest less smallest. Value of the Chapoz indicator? 9.2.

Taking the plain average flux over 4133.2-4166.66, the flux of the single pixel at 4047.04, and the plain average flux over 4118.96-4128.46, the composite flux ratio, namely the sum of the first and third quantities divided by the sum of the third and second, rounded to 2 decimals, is 1.10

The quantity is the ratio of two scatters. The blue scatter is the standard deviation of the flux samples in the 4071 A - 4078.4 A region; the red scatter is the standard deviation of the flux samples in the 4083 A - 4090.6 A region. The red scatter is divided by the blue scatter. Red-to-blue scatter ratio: 0.8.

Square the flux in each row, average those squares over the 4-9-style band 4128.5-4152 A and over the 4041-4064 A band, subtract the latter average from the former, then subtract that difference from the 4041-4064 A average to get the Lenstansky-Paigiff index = 30.4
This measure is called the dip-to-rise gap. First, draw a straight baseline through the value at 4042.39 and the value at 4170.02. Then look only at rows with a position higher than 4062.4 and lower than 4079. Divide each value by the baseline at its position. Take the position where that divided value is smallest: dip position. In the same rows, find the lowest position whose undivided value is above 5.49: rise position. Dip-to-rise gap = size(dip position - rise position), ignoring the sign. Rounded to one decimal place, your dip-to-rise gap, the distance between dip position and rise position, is 14.1 A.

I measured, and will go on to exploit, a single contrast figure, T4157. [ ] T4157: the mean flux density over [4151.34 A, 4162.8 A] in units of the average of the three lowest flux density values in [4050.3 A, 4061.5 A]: 1.33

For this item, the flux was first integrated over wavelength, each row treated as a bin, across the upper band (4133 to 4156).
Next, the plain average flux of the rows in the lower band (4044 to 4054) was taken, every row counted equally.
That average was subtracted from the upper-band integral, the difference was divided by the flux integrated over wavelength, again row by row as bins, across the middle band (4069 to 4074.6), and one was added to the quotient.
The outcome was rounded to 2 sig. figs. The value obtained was 4.7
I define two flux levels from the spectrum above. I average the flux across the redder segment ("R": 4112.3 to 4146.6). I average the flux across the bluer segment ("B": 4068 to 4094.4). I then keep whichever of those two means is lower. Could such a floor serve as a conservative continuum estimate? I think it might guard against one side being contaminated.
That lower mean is 5.46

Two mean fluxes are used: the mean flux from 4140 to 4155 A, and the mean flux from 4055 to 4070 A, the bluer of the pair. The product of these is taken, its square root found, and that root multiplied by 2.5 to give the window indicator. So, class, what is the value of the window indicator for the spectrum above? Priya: 13.2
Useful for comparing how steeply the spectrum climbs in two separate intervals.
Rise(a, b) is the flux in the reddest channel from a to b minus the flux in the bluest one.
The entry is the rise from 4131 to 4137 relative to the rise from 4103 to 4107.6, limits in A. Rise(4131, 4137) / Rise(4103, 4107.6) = -2.1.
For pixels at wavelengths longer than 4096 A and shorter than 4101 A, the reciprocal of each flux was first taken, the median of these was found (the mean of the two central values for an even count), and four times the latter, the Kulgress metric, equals 0.76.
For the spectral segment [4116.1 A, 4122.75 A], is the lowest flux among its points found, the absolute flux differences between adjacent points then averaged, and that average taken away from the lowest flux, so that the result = 4.7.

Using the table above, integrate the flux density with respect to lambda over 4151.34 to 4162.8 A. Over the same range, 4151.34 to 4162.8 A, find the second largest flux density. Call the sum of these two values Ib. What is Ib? 70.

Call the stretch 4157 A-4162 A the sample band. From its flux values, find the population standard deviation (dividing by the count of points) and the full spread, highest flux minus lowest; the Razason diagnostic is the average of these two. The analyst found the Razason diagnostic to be 2.3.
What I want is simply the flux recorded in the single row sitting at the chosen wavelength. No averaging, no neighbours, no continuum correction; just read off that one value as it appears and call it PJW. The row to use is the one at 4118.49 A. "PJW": 6.17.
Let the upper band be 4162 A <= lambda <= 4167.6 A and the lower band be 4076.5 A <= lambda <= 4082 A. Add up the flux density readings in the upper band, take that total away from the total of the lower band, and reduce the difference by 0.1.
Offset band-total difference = -4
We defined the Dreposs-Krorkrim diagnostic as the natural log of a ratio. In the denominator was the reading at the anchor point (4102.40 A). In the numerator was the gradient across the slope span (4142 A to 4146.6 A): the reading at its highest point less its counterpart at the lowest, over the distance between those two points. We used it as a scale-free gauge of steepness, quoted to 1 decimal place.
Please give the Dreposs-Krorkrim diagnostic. -3.8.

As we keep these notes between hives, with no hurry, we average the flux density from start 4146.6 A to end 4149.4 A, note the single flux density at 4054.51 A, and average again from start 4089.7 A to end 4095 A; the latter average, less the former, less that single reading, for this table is -5.7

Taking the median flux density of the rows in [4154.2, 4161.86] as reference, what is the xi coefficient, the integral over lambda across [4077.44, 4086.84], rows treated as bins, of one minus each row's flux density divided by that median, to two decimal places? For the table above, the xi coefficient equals 0.70 A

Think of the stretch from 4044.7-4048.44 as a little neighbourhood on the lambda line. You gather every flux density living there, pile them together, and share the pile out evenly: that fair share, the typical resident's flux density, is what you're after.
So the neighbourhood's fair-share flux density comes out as 5.5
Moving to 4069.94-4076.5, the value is 5.6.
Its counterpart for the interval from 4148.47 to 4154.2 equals 5.3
